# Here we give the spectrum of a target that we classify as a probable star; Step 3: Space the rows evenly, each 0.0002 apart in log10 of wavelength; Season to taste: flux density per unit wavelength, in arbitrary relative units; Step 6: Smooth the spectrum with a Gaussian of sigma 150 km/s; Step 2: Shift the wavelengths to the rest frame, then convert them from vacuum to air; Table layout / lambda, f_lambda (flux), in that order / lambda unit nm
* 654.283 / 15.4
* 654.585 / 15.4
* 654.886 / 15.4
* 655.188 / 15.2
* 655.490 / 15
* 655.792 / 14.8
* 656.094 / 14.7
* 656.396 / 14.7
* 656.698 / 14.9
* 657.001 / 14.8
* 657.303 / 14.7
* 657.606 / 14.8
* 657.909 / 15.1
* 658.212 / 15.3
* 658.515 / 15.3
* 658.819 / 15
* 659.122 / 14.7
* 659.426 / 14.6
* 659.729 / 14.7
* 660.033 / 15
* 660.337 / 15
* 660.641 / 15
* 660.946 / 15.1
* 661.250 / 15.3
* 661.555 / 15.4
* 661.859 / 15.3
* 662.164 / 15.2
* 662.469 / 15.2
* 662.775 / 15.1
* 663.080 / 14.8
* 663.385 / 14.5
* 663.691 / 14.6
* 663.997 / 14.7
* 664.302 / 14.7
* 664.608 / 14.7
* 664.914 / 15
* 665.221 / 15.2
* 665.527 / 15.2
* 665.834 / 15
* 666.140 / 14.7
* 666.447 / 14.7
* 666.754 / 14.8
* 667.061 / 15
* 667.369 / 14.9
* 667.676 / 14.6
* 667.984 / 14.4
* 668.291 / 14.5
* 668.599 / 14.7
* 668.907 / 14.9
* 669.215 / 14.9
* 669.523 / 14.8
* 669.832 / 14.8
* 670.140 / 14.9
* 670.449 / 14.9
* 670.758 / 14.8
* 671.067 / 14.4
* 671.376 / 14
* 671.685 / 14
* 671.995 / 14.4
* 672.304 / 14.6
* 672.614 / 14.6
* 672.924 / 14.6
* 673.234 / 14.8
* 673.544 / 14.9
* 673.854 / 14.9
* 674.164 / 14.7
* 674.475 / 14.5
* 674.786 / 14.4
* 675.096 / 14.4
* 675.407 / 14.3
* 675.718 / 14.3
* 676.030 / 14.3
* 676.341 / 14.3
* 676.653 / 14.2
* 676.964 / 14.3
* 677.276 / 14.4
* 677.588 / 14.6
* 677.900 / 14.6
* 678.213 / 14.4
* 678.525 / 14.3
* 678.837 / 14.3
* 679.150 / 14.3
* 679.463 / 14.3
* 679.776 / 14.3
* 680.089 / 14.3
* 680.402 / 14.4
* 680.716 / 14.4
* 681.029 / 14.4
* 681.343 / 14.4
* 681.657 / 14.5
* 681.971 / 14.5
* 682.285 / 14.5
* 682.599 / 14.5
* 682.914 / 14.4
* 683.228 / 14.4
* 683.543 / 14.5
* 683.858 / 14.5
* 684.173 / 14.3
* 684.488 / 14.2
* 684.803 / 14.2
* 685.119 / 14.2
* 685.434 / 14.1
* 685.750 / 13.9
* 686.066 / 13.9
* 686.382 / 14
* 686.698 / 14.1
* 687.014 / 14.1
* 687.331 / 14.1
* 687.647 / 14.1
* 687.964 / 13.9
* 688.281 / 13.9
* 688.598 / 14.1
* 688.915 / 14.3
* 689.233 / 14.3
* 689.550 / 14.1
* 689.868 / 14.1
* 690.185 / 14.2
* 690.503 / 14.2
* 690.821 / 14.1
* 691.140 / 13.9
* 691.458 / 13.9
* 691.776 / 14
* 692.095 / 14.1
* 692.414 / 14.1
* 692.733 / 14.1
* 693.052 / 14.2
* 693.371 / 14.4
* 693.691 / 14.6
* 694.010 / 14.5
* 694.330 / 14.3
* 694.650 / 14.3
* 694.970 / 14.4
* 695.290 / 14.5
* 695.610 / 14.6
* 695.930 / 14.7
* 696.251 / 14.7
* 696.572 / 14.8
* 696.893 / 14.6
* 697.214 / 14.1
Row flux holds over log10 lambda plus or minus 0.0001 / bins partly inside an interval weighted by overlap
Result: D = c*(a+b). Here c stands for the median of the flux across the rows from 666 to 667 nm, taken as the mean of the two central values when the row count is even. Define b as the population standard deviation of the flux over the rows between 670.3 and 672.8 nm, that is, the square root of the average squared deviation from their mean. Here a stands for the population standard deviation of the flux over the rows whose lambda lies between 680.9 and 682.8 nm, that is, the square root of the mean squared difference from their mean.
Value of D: 5.3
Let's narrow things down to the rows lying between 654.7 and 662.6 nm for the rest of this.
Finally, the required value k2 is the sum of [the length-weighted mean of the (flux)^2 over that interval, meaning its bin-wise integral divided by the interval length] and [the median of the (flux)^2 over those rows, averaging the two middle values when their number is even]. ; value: 450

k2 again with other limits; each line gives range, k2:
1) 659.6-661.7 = 452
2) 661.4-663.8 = 455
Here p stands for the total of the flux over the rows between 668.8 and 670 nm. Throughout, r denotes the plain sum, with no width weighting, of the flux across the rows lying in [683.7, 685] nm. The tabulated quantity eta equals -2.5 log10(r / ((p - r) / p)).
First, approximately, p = 59.4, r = 57.2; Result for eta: -7.97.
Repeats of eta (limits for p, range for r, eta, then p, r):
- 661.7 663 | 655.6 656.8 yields -8.31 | 60.8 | 59.1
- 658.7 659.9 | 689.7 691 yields -7.86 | 59.0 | 56.6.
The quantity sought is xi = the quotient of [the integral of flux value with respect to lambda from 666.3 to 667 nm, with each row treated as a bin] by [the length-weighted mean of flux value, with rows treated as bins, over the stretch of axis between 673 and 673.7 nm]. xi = 0.698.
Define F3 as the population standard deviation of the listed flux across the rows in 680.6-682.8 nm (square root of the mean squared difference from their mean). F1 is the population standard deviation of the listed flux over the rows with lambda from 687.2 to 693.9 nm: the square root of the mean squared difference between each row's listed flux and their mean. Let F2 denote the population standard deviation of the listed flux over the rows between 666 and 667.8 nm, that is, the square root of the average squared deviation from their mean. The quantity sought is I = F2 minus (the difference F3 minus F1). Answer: 0.25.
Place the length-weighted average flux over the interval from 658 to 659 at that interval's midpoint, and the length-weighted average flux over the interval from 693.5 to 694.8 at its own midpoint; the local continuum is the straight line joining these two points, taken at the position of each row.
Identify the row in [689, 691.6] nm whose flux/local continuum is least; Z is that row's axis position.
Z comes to 691.140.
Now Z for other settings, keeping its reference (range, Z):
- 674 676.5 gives 675.407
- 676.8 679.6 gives 676.964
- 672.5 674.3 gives 672.614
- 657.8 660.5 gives 659.426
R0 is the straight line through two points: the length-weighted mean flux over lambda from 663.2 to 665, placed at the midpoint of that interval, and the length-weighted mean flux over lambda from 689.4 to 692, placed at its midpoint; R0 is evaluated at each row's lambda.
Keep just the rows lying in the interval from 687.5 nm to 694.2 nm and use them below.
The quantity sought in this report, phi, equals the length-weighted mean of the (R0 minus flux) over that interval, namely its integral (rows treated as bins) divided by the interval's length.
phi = -0.09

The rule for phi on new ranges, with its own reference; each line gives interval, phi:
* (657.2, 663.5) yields -0.22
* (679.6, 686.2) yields -0.08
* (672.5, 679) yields -0.06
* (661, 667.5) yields -0.26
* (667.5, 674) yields -0.10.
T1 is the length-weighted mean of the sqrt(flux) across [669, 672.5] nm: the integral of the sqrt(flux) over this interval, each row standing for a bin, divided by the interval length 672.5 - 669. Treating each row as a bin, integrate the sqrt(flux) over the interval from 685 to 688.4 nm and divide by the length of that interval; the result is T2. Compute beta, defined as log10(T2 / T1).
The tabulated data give -0.009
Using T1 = 3.82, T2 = 3.75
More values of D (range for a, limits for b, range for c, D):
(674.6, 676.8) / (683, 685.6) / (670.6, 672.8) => 3.0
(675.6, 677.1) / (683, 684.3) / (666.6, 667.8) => 1.8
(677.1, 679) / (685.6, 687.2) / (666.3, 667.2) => 3.2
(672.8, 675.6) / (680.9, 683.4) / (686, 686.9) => 3.7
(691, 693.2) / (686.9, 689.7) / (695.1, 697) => 3.5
